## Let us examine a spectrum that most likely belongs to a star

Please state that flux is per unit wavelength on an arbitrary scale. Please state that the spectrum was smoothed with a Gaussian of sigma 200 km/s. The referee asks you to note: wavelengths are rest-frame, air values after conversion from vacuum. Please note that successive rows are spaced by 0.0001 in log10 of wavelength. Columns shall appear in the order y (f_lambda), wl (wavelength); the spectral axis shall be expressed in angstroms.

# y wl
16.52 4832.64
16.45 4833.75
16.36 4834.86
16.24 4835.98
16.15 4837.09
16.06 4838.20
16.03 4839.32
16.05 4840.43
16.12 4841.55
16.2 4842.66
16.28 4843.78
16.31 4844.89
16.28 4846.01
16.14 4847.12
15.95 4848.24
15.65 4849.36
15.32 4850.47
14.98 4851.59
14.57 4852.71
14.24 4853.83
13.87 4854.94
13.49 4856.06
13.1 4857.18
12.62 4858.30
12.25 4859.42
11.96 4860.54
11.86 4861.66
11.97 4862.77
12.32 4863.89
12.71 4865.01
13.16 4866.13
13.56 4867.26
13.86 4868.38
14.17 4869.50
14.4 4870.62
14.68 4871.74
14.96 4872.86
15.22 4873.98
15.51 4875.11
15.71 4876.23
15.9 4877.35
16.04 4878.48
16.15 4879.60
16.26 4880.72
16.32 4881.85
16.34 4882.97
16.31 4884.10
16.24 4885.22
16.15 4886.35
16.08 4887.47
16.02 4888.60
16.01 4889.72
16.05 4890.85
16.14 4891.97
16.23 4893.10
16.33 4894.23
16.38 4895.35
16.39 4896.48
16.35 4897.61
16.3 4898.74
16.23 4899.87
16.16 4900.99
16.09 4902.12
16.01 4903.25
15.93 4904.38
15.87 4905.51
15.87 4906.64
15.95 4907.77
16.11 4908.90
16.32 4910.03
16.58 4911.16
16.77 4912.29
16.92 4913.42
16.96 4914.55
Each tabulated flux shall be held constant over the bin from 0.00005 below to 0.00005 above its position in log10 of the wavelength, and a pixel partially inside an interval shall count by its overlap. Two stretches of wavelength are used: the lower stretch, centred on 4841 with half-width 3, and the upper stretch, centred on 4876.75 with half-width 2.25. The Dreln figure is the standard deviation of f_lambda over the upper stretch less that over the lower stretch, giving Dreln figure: 0.1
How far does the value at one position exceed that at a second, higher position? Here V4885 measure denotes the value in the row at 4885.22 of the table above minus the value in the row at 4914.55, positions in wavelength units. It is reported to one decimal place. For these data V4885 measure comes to -0.7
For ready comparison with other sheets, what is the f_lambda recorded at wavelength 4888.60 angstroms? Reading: 16.02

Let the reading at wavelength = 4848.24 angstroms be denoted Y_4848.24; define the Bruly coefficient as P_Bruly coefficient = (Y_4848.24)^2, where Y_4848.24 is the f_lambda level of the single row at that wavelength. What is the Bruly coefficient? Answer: 254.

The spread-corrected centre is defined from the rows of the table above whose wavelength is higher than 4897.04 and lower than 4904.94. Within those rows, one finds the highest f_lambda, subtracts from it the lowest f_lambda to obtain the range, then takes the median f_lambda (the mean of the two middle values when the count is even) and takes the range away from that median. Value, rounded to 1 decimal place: 15.7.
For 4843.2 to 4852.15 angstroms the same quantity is 14.7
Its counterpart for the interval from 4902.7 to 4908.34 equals 15.8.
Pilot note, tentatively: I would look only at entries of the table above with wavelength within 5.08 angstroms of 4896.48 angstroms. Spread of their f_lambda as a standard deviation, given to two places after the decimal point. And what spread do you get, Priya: 0.09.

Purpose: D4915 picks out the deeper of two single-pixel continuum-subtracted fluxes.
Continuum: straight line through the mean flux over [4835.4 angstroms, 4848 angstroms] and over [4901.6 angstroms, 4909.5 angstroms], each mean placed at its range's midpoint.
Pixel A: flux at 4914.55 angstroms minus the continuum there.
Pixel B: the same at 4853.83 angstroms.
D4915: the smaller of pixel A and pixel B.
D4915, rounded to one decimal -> -1.9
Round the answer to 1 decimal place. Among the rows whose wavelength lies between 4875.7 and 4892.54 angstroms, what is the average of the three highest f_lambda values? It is 16.3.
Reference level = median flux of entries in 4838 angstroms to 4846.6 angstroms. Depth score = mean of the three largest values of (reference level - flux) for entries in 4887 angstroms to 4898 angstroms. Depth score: 0.13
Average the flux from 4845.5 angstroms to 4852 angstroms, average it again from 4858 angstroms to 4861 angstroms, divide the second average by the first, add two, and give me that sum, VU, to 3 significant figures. 2.78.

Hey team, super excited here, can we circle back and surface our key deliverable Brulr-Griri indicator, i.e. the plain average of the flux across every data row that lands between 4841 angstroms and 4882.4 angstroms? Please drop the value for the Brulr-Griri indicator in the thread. 15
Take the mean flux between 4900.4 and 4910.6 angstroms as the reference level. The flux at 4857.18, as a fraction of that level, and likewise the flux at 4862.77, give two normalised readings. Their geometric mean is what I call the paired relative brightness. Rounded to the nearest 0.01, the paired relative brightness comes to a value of 0.78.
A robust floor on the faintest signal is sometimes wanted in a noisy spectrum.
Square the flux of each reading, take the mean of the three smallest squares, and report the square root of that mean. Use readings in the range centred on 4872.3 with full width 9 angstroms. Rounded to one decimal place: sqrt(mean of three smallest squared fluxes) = 14.1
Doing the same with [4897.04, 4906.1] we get 15.9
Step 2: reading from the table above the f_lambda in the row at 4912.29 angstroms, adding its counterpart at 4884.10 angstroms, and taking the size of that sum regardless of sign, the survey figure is 33.1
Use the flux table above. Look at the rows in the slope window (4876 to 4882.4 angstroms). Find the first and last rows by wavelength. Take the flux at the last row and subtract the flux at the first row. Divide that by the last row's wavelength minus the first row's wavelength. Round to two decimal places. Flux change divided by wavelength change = 0.11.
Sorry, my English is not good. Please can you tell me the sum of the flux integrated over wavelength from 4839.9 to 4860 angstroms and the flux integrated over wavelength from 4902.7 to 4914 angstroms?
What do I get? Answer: 484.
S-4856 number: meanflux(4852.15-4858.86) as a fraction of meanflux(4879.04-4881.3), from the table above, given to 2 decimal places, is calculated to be 0.84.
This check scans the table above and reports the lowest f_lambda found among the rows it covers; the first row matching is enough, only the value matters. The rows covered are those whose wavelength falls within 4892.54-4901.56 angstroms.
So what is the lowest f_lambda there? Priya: 16.16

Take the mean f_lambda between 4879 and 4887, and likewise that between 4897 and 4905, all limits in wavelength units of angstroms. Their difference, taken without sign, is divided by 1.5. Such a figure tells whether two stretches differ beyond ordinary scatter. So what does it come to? 0.07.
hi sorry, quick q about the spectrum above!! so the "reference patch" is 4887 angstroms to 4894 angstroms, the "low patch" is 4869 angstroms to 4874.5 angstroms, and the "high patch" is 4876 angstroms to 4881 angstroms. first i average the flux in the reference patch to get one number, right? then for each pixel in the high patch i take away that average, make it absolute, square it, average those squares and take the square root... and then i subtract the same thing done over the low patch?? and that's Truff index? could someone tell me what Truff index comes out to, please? -1.2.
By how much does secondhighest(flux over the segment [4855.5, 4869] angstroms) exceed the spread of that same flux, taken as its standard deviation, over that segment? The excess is 12.9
